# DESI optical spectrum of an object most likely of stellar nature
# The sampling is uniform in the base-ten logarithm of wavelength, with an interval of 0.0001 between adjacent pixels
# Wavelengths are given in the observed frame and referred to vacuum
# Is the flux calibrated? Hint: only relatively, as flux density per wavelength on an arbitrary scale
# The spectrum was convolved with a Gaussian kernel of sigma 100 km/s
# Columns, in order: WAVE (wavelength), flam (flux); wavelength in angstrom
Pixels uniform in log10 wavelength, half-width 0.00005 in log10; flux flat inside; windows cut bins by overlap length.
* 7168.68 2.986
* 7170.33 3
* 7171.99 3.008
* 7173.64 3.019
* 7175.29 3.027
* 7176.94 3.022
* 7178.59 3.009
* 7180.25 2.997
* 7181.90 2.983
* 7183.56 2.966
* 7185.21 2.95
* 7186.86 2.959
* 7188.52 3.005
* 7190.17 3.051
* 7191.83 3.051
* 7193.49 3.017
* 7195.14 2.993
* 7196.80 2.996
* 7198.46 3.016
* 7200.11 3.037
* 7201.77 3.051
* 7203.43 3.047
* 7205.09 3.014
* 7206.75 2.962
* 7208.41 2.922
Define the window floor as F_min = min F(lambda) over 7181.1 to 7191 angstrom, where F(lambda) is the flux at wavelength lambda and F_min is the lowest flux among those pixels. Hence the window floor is 2.95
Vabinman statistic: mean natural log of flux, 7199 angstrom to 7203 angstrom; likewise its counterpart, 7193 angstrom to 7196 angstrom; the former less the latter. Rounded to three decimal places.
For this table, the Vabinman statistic 0.013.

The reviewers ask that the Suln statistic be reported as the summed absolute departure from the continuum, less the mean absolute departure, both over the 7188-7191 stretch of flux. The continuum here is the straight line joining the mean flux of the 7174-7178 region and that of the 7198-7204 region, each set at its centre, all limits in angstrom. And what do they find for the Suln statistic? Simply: 0.023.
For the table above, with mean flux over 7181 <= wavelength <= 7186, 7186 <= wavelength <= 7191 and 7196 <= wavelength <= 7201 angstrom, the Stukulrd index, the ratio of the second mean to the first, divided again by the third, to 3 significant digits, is 0.336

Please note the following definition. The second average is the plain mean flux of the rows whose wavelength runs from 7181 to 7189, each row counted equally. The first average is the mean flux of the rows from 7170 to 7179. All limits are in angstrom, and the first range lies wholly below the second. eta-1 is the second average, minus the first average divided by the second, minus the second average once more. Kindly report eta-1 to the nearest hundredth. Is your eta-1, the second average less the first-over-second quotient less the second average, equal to -1.01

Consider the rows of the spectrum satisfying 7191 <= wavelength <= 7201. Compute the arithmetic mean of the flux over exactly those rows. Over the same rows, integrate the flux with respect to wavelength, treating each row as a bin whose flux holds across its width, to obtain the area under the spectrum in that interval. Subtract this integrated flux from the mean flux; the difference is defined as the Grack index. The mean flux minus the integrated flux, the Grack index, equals -27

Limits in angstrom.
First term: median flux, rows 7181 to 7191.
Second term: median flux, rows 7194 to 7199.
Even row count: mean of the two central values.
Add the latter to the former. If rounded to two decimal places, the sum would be 5.97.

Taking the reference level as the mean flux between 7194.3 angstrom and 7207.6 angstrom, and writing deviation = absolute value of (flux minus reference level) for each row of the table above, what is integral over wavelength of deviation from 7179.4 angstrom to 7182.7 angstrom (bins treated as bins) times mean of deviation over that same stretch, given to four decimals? 0.0020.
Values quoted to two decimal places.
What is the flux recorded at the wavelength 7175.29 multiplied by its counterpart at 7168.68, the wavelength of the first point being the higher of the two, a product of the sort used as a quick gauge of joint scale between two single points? 9.04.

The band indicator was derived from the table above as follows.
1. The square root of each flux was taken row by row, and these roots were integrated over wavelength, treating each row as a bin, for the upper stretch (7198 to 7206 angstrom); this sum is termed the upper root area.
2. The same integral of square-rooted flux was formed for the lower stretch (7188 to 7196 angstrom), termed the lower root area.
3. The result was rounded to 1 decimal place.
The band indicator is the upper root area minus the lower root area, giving 0.0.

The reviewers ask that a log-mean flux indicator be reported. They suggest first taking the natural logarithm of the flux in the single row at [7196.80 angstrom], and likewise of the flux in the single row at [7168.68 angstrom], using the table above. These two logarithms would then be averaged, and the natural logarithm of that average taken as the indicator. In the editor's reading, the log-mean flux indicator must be 0.091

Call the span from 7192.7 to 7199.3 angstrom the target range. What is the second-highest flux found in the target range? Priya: 3.016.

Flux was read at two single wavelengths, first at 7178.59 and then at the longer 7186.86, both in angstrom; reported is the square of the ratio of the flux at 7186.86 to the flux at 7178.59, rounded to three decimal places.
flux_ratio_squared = 0.967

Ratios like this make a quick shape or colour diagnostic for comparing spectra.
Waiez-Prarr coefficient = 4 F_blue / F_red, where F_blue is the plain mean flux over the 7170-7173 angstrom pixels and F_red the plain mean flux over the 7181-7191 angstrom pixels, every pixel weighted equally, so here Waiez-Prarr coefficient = 4.02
